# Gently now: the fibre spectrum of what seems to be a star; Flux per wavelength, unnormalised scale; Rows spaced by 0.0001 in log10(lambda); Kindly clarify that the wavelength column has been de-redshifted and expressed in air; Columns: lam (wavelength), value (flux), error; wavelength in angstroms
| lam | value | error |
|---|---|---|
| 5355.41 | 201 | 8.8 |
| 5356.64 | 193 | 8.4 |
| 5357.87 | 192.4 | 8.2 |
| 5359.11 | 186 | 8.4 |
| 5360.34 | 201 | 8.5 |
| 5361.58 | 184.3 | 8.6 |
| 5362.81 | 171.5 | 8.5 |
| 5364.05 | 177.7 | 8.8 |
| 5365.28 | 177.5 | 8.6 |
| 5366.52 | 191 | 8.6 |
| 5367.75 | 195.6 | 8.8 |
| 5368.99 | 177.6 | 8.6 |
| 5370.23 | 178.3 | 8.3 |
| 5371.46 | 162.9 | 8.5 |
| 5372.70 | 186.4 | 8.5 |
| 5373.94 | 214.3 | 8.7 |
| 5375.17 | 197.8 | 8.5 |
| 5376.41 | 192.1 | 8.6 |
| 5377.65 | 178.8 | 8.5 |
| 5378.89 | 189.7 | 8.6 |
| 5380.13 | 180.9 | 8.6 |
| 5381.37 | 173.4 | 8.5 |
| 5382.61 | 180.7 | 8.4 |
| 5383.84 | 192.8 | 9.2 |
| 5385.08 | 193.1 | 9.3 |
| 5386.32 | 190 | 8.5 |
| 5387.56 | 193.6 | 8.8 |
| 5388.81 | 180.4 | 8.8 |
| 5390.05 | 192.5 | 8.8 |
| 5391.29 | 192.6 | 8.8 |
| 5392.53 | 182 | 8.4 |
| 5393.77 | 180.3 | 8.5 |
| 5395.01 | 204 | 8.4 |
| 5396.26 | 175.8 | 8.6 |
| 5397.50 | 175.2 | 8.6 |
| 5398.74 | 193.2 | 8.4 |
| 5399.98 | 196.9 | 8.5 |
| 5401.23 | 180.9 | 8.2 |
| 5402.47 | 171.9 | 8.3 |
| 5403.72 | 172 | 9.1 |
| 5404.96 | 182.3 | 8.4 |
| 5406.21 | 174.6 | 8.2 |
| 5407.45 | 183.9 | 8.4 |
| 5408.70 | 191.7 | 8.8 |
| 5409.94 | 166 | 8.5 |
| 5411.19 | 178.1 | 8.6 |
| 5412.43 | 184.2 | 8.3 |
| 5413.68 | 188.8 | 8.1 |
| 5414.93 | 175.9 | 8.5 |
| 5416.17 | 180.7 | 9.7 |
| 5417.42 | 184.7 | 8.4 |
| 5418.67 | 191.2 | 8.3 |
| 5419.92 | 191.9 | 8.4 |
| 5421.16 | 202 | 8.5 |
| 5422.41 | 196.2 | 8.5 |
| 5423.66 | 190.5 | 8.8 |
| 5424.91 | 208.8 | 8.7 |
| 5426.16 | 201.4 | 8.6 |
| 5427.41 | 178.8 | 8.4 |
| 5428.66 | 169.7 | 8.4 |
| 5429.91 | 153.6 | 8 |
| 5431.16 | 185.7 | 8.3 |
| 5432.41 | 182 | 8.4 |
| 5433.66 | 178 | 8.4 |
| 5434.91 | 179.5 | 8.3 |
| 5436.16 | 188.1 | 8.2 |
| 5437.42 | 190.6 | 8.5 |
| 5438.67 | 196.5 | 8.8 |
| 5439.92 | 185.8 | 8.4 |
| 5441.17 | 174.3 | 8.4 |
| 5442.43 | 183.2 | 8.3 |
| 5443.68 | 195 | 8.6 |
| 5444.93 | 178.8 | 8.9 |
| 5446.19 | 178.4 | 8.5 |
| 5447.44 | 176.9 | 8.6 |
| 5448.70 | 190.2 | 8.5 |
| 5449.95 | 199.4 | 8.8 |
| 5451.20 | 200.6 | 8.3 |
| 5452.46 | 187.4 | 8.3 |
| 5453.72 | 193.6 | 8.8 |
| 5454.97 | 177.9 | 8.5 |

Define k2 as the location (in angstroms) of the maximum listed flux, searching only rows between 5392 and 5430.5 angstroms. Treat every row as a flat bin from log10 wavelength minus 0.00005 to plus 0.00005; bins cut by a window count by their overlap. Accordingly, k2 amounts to 5424.91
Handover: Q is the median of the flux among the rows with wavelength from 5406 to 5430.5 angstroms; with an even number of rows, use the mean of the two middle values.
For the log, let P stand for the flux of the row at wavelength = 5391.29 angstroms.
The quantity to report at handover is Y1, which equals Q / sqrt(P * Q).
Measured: 0.98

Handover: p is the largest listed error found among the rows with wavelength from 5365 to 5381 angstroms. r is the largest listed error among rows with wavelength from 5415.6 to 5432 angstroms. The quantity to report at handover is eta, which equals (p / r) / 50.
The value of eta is 0.0181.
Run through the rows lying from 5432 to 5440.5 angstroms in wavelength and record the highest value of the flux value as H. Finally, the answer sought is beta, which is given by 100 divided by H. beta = 0.51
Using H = 196.5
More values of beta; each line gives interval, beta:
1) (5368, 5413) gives 0.47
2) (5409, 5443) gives 0.48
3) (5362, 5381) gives 0.47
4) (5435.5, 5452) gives 0.50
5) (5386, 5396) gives 0.49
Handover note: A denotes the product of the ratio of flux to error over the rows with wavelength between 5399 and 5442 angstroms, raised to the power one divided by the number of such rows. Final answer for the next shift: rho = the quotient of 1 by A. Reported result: 0.0461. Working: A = 21.7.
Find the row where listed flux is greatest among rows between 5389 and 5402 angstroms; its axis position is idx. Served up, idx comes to 5395.01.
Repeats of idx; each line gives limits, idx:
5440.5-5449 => 5443.68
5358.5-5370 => 5360.34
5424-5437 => 5424.91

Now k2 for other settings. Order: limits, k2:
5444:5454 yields 5451.20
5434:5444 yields 5438.67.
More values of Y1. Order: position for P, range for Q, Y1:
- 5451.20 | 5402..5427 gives 0.96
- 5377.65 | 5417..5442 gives 1.02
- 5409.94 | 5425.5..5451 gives 1.05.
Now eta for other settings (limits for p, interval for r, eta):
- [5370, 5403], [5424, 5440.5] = 0.0211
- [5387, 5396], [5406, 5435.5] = 0.0181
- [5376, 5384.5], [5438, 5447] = 0.0207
